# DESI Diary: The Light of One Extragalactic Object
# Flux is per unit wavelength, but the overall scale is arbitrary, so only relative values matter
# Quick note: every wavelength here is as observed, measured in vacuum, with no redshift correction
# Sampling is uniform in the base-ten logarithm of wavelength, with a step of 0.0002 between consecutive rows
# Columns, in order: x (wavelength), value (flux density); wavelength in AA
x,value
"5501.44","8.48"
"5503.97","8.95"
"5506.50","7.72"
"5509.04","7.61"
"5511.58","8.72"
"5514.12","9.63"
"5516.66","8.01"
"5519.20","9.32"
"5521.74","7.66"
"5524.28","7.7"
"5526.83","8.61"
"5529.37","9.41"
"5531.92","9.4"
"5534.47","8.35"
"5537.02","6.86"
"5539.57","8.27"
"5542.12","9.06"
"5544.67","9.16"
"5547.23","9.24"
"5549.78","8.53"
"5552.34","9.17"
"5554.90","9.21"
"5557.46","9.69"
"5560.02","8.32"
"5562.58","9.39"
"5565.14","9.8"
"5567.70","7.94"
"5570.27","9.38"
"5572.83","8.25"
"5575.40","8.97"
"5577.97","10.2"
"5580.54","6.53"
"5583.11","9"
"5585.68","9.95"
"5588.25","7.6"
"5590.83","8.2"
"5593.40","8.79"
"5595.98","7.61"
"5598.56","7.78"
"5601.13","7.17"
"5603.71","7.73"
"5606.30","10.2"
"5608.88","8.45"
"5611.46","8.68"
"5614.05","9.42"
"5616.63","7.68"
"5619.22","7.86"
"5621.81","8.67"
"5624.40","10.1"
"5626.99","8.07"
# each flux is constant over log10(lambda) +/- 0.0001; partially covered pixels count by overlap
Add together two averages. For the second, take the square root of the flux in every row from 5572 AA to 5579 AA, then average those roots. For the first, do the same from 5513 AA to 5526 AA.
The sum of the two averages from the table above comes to 5.93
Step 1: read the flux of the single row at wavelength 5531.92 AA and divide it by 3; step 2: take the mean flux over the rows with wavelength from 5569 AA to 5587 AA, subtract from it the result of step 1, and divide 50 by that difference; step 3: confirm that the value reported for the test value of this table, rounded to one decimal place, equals 8.7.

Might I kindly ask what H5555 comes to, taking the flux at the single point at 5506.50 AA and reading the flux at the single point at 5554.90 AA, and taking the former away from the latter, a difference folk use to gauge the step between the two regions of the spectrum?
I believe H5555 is 1.5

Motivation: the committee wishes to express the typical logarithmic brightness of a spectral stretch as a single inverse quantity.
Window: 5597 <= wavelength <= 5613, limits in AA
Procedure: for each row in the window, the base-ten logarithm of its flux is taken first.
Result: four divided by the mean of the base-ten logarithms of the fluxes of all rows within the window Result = 4.36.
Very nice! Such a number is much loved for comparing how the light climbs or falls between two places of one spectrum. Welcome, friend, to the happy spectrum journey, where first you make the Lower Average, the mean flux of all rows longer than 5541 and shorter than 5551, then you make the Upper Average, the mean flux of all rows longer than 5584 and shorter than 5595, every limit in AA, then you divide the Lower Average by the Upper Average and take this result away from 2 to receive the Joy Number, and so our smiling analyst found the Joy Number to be 0.96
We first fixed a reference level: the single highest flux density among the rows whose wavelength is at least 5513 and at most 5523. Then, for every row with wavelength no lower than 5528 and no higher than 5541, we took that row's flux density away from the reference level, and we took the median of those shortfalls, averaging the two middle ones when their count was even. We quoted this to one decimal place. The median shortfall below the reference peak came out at 1.3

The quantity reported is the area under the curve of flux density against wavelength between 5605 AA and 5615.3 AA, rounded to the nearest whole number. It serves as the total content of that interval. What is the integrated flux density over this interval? 95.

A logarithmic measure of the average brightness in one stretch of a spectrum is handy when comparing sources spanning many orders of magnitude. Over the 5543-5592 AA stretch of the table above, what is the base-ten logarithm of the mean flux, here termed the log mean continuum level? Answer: 0.948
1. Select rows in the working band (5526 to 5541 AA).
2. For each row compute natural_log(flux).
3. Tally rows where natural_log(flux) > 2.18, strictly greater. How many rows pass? 2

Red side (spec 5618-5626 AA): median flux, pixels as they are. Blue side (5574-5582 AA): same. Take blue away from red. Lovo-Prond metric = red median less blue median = -0.30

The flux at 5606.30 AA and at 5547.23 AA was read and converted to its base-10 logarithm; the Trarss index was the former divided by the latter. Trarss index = 1.04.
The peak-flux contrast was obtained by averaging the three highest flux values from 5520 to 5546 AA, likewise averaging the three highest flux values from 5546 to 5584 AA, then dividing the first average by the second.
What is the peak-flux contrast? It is 0.942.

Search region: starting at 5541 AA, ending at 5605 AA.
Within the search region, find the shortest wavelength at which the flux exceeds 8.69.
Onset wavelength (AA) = 5542.12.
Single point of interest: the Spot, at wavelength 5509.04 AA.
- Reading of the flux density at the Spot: 7.61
